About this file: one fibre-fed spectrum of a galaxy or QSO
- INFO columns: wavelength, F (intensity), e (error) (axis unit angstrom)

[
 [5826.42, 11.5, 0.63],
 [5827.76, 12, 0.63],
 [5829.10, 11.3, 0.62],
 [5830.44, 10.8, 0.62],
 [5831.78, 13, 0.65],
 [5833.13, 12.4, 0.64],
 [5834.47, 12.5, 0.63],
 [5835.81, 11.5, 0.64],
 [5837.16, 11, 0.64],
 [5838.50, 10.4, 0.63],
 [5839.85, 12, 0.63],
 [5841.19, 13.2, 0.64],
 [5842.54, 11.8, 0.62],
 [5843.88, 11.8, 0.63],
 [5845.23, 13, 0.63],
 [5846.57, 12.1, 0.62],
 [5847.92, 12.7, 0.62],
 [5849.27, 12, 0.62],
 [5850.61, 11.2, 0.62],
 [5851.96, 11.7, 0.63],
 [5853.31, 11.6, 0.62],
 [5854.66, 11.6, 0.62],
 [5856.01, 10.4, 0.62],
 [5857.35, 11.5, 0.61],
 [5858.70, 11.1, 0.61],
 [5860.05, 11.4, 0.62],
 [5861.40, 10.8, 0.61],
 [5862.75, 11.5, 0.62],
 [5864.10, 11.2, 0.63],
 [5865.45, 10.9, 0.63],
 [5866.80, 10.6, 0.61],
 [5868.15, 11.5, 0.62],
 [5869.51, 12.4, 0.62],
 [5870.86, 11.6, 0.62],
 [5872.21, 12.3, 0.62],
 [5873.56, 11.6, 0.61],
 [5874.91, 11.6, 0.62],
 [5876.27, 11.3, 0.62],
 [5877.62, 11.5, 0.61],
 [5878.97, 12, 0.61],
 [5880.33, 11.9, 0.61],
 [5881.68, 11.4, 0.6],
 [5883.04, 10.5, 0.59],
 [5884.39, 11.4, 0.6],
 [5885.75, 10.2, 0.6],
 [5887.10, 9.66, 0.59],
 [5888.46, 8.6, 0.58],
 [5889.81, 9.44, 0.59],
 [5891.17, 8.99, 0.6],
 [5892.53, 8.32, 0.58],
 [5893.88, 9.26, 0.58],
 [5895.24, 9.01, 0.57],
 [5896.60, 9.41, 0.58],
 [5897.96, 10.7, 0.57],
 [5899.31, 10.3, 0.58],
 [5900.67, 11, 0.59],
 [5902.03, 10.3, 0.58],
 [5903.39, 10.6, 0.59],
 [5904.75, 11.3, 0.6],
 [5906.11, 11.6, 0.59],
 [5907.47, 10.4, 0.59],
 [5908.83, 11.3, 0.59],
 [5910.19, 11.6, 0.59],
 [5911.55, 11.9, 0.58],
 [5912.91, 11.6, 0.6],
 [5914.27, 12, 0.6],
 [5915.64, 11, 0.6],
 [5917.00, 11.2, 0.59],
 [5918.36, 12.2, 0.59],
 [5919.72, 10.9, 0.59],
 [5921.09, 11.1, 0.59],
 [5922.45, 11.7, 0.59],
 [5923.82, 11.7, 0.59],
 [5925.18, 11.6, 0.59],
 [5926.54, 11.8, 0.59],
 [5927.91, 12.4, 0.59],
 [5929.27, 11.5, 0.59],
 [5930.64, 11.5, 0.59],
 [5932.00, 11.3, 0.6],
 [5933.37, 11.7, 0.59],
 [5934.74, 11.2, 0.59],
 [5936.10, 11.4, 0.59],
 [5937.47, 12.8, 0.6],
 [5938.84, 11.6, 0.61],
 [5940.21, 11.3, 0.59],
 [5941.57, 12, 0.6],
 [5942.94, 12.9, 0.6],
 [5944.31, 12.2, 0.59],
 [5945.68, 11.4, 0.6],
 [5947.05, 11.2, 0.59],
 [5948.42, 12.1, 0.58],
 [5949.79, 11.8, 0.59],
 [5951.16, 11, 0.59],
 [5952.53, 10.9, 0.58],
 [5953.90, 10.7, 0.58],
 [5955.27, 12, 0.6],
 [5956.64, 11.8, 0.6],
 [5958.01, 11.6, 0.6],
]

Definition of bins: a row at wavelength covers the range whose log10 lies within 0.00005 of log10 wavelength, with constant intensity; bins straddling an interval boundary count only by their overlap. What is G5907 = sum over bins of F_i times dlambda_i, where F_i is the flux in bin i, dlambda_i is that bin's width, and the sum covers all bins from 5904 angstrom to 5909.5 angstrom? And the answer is 61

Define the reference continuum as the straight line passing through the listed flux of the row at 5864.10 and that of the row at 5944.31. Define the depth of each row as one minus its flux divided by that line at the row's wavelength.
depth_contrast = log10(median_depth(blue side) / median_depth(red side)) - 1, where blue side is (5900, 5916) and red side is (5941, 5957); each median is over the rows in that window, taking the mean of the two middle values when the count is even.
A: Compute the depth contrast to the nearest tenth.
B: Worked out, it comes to -1.1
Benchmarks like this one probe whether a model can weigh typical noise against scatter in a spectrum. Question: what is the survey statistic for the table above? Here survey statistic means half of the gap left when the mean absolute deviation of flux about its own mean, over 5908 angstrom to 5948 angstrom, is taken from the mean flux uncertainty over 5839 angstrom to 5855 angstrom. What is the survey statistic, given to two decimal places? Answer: 0.12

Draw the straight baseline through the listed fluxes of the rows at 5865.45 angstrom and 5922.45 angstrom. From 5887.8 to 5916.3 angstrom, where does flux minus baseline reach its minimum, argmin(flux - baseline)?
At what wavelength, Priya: 5892.53 angstrom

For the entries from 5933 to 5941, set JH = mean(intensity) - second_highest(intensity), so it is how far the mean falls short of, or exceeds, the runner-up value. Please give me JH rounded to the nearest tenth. 0.0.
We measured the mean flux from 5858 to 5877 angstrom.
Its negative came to -11.4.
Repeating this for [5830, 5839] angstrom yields -11.7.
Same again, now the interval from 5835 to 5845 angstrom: -11.7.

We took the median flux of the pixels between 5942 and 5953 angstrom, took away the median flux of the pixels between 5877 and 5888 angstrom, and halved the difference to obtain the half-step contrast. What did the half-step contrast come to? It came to 0.10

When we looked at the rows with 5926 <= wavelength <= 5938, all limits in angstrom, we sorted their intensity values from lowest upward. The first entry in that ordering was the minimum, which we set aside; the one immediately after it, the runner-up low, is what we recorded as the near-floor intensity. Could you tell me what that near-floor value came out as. 11.3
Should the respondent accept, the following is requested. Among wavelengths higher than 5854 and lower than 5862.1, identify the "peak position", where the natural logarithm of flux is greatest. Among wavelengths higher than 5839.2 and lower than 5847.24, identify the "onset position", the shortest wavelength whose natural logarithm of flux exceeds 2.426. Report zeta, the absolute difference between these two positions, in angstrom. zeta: 14.8 angstrom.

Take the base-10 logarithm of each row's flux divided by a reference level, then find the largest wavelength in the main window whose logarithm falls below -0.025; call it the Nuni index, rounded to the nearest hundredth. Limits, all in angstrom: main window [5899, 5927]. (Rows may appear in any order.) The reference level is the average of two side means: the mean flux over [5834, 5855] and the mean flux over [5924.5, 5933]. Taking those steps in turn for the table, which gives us 5921.09 angstrom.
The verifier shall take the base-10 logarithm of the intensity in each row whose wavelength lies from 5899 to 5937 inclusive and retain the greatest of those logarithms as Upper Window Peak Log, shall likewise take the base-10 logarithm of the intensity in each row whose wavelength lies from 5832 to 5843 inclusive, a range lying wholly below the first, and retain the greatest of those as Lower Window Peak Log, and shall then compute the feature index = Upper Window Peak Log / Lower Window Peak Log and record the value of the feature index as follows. 0.98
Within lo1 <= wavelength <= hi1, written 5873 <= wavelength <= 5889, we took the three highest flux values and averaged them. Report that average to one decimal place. 11.8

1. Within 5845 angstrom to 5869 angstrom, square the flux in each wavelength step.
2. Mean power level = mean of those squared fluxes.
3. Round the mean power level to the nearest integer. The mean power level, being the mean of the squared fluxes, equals 132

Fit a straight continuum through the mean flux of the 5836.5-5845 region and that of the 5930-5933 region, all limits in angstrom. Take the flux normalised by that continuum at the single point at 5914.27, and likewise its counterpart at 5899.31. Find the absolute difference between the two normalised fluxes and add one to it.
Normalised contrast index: 1.15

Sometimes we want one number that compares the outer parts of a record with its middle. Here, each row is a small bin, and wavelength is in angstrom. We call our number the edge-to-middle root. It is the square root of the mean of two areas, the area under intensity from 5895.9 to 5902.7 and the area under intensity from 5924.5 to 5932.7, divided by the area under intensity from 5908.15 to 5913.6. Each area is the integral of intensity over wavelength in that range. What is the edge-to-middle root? 1.1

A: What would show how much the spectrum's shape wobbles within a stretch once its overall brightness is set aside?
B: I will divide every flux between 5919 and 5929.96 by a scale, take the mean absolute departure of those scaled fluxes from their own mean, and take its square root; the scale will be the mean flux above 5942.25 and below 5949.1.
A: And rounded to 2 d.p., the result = 0.16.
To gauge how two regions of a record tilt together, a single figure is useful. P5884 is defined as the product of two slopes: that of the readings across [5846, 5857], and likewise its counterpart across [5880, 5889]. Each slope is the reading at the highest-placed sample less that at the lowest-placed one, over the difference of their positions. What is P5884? 0.073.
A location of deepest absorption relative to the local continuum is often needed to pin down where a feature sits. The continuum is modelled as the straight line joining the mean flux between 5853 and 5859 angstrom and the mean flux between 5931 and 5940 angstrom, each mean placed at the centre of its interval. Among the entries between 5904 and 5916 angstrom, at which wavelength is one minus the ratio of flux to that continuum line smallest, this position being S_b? 5914.27 angstrom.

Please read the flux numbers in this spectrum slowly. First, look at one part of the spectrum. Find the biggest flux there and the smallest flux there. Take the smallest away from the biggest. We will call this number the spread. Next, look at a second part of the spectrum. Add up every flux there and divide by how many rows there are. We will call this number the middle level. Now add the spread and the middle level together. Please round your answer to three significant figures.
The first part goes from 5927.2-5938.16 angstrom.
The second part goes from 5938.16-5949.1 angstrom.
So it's 13.4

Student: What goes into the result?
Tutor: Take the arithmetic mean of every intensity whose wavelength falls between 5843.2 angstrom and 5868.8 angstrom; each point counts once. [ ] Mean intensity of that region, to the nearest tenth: 11.5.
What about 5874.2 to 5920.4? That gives 10.7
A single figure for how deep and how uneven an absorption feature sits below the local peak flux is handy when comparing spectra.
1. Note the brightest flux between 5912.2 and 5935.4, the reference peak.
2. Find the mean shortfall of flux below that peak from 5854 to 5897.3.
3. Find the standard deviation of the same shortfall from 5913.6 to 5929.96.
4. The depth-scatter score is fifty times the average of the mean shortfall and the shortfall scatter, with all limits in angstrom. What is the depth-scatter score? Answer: 52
